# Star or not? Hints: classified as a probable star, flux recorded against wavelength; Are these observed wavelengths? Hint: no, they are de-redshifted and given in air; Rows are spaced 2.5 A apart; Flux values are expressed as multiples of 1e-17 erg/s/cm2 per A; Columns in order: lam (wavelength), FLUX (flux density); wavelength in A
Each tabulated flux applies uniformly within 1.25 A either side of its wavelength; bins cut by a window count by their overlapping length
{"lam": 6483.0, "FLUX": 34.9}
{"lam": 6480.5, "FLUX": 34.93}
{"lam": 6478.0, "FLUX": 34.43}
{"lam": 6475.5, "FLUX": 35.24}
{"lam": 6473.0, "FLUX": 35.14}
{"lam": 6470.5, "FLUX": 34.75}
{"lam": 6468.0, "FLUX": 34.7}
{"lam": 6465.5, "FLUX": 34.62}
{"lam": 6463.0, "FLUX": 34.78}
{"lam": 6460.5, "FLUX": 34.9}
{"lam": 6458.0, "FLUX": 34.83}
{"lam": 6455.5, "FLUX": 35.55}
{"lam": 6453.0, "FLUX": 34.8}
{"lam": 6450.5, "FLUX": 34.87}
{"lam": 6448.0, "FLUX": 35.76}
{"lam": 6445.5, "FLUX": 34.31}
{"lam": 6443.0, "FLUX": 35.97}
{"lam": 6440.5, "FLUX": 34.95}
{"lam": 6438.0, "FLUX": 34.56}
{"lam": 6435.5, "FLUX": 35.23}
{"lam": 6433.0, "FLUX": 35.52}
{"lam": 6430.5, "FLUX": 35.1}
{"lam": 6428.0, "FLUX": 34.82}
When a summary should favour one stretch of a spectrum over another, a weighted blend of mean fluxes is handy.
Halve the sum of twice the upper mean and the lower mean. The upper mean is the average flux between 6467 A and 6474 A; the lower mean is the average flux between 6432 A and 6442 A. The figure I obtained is 52.4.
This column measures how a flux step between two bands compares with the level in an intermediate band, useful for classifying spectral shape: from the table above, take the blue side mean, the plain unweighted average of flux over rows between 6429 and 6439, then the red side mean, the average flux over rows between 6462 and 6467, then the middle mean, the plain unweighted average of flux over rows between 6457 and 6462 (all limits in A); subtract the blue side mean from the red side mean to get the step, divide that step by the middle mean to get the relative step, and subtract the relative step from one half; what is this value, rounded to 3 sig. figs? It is 0.512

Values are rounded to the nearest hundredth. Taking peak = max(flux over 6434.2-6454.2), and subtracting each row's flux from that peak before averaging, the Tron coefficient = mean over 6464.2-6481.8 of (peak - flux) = 1.14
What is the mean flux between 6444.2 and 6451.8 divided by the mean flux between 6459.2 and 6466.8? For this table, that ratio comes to 1.01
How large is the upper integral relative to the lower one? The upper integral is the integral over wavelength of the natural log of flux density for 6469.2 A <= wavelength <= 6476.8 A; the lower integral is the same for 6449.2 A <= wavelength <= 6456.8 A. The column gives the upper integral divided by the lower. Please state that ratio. 1.00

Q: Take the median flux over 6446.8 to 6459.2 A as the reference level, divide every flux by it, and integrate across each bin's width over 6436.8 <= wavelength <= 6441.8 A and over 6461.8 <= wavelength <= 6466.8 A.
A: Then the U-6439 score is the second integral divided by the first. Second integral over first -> 0.998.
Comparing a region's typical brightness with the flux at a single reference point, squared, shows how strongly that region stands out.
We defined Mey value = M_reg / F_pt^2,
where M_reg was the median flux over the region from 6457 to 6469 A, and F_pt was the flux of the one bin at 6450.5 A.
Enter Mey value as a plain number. 0.0286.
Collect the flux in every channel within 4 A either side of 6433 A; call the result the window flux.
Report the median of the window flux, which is 35.2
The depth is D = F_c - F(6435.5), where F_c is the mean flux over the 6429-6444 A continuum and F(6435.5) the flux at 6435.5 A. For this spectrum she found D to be 0.0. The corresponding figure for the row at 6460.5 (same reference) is 0.3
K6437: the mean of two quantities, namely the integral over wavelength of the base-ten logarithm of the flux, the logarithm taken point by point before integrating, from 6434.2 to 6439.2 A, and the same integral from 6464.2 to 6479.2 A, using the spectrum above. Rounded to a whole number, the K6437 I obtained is 15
